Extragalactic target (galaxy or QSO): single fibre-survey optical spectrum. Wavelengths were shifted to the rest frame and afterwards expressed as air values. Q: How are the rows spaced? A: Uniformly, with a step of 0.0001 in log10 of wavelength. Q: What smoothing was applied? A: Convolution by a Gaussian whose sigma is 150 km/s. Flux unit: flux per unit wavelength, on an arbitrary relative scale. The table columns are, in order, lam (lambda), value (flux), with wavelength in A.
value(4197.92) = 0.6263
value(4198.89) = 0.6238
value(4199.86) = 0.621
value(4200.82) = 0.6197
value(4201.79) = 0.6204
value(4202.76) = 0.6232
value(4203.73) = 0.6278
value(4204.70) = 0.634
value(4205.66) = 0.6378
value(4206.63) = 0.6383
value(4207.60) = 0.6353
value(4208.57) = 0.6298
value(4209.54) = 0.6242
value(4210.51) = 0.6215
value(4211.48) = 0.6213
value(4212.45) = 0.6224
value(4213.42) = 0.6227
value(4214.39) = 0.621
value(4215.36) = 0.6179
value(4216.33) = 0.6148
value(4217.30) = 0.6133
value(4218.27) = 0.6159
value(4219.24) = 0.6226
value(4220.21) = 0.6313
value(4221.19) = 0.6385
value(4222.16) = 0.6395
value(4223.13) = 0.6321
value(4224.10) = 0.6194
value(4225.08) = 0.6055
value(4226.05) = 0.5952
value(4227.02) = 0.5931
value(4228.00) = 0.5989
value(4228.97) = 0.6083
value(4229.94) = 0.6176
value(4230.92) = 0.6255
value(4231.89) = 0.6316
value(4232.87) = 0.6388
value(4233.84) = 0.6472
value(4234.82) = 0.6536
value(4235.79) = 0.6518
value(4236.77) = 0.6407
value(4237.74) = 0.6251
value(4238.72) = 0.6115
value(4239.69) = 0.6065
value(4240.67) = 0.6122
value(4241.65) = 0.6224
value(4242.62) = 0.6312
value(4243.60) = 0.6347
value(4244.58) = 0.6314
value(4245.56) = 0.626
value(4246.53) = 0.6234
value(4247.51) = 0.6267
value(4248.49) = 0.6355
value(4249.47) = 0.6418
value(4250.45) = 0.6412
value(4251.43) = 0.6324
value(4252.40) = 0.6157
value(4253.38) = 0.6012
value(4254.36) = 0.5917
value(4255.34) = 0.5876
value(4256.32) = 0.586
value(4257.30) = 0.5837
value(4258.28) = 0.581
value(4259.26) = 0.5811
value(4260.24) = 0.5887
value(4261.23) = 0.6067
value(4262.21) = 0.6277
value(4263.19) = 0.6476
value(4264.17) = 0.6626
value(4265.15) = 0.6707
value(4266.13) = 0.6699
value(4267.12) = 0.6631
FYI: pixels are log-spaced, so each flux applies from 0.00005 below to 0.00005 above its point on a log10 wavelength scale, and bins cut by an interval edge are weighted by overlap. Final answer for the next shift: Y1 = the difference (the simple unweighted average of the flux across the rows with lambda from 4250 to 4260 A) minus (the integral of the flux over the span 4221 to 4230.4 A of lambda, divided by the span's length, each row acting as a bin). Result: -0.014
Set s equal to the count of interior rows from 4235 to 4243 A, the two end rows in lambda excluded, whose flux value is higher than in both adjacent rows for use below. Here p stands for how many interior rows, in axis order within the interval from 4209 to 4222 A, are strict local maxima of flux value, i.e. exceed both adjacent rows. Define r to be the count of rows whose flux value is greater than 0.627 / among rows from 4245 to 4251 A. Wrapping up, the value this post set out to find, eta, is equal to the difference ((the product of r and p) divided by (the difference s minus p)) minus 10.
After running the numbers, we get -13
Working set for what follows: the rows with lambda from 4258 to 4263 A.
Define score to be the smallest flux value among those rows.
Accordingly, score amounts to 0.581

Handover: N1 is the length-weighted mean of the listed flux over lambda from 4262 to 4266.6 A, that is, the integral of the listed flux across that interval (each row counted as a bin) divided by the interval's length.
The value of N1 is 0.658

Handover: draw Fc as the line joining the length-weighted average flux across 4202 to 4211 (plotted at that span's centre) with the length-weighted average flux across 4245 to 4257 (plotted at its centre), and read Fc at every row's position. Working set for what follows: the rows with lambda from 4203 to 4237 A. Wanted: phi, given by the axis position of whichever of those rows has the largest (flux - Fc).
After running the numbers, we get 4234.82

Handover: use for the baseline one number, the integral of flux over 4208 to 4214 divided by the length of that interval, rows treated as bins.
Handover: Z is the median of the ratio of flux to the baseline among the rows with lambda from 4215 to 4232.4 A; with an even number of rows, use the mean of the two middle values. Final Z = 0.99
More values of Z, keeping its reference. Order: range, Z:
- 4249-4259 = 0.96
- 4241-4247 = 1.01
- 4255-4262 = 0.94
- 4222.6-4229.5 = 0.97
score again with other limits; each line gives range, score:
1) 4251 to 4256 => 0.5876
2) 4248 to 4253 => 0.6157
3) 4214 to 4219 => 0.6133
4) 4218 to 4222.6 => 0.6159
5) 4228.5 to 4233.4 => 0.6083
